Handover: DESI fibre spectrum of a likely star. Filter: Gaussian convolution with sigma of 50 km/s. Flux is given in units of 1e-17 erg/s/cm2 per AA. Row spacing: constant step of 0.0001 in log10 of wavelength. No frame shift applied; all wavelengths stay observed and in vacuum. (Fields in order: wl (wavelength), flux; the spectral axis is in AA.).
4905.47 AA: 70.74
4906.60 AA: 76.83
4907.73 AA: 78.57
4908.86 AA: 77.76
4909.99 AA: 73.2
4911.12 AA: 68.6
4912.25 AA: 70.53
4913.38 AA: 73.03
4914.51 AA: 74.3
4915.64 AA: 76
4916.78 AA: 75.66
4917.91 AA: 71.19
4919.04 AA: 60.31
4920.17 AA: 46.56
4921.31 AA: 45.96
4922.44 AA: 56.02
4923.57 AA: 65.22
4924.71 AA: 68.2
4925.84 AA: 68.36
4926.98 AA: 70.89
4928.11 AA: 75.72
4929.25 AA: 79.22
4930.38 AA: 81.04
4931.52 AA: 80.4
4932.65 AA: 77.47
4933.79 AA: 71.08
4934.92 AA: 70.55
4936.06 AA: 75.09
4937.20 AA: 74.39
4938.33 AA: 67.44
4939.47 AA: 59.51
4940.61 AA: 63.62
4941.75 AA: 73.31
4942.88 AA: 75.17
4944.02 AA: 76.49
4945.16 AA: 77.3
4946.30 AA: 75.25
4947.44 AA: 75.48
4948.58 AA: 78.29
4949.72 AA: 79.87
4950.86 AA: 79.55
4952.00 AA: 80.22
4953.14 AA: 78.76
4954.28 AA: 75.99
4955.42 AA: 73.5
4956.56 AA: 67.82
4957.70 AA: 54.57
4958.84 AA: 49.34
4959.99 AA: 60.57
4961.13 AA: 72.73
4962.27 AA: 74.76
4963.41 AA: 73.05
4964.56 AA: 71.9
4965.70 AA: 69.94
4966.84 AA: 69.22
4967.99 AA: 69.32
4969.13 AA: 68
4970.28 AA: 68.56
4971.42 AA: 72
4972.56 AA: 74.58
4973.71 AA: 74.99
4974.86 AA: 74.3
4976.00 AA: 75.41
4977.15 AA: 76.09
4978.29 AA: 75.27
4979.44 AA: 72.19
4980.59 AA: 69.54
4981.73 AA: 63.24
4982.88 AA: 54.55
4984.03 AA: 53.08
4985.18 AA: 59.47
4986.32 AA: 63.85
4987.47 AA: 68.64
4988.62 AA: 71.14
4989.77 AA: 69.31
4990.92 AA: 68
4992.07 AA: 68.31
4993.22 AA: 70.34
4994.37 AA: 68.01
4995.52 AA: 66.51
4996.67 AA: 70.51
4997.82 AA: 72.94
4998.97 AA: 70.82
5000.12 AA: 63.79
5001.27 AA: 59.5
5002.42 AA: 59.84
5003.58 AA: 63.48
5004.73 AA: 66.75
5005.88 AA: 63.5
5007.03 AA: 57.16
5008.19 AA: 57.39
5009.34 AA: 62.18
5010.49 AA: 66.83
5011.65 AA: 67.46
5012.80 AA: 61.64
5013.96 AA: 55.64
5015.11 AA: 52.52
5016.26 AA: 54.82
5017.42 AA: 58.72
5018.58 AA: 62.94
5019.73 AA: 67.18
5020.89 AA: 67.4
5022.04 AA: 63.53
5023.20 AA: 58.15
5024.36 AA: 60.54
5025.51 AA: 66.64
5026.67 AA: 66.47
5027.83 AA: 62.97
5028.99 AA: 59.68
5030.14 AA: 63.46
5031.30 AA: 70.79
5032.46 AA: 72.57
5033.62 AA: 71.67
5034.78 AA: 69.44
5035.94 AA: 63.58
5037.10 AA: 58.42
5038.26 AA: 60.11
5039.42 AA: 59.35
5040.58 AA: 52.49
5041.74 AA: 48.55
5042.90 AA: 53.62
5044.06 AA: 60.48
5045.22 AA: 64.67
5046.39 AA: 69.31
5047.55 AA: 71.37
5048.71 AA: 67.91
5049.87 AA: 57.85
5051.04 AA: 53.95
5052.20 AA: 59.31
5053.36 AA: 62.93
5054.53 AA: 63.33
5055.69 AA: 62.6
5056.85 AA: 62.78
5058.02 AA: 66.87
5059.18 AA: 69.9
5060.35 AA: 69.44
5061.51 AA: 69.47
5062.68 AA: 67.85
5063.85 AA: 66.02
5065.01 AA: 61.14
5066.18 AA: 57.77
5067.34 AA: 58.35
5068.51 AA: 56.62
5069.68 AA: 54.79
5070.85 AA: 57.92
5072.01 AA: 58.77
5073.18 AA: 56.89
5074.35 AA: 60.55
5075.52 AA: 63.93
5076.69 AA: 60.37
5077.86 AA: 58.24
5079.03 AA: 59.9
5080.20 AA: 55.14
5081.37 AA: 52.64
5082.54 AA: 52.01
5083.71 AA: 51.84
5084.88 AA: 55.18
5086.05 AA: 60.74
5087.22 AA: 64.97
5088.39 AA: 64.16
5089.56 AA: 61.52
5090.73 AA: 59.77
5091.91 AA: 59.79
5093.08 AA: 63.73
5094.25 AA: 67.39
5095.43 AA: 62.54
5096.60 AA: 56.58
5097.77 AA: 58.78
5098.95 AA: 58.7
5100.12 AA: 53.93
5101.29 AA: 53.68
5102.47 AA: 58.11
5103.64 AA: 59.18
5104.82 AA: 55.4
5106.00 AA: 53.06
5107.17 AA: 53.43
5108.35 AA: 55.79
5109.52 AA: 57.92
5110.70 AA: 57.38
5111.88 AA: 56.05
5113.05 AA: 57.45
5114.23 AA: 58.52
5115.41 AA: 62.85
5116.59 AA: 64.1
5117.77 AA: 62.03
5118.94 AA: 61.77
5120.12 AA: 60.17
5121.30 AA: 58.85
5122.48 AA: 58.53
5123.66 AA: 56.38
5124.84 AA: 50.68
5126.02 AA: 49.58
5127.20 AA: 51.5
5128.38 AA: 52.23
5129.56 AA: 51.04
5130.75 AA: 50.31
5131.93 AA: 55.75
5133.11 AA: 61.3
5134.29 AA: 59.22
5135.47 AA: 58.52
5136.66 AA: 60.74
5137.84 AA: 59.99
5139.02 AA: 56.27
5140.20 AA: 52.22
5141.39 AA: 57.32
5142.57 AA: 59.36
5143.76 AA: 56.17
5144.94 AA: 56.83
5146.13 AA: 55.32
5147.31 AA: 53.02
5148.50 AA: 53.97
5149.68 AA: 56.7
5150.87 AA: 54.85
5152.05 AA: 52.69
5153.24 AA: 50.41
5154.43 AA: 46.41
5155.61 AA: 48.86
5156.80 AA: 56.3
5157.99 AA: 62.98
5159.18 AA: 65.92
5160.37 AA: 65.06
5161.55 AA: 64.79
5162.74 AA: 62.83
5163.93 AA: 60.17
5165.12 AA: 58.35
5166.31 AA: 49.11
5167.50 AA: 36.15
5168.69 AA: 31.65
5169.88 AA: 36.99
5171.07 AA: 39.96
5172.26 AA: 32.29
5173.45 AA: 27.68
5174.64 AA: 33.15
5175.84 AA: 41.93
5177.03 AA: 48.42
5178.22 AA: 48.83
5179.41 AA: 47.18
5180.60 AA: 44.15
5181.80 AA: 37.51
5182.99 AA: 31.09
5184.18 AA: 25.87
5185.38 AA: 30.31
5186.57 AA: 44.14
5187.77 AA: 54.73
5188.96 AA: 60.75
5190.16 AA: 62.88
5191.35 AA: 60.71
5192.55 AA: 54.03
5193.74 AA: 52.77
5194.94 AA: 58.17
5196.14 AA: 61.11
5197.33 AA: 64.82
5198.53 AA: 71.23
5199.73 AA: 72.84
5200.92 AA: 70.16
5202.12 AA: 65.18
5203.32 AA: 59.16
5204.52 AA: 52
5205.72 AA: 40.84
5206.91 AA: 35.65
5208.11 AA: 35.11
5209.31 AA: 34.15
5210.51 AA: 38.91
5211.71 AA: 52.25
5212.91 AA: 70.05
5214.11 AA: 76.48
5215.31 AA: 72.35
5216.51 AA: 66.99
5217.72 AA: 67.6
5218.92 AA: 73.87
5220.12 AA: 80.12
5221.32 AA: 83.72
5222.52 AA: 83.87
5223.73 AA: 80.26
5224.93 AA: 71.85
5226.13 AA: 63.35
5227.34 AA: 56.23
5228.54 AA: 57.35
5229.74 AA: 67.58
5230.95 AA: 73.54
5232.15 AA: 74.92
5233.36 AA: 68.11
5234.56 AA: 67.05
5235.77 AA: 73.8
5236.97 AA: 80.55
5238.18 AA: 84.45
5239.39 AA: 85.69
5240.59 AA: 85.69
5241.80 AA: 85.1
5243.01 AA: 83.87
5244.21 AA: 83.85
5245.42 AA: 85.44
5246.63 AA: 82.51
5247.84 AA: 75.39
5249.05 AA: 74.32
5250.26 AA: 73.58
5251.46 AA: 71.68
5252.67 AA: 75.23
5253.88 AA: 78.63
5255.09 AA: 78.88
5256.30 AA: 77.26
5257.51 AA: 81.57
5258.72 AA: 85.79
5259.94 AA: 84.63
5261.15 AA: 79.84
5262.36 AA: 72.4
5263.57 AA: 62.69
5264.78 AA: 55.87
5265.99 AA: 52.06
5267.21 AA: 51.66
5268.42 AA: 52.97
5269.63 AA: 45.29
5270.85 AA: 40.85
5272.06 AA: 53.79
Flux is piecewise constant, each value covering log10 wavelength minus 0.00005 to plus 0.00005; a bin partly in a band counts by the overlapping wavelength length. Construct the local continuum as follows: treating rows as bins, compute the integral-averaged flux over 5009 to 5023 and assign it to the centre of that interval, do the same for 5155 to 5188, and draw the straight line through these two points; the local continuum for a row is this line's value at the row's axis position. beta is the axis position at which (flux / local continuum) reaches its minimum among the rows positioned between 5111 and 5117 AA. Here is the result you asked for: 5111.88 AA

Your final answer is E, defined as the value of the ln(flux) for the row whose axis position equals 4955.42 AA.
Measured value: 4.30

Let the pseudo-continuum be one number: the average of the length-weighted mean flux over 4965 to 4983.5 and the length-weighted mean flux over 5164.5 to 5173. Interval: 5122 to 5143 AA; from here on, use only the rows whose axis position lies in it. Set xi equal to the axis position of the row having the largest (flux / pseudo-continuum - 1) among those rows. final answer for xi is 5133.11 AA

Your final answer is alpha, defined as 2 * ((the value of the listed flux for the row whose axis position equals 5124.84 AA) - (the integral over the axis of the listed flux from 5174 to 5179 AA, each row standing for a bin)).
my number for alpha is -330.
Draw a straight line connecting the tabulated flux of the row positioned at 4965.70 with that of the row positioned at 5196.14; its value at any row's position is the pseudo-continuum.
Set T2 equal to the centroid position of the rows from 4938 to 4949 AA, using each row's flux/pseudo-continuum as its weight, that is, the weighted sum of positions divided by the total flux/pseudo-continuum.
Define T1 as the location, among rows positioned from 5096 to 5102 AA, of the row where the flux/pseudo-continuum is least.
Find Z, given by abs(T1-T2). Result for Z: 157.6 AA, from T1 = 5101.29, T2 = 4943.7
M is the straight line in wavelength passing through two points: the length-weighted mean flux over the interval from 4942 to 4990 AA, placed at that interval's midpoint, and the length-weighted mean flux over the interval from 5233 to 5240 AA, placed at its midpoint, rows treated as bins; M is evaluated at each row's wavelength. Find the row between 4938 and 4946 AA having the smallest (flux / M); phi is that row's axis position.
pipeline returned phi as 4939.47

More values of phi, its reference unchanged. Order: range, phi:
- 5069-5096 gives 5083.71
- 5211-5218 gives 5211.71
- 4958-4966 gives 4958.84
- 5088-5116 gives 5106.00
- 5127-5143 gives 5130.75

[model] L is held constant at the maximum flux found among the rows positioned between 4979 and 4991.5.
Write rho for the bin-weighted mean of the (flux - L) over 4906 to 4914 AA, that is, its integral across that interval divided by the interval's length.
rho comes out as 2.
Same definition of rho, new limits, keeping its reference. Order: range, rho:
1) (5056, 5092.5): -12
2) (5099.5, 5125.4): -15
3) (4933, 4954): 2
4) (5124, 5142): -17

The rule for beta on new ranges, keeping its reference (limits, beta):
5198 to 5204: 5203.32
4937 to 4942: 4939.47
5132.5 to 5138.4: 5135.47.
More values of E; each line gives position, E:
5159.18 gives 4.19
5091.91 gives 4.09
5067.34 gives 4.07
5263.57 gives 4.14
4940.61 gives 4.15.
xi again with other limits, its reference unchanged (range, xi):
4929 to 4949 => 4930.38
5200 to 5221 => 5220.12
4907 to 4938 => 4930.38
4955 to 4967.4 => 4962.27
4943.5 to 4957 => 4952.00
